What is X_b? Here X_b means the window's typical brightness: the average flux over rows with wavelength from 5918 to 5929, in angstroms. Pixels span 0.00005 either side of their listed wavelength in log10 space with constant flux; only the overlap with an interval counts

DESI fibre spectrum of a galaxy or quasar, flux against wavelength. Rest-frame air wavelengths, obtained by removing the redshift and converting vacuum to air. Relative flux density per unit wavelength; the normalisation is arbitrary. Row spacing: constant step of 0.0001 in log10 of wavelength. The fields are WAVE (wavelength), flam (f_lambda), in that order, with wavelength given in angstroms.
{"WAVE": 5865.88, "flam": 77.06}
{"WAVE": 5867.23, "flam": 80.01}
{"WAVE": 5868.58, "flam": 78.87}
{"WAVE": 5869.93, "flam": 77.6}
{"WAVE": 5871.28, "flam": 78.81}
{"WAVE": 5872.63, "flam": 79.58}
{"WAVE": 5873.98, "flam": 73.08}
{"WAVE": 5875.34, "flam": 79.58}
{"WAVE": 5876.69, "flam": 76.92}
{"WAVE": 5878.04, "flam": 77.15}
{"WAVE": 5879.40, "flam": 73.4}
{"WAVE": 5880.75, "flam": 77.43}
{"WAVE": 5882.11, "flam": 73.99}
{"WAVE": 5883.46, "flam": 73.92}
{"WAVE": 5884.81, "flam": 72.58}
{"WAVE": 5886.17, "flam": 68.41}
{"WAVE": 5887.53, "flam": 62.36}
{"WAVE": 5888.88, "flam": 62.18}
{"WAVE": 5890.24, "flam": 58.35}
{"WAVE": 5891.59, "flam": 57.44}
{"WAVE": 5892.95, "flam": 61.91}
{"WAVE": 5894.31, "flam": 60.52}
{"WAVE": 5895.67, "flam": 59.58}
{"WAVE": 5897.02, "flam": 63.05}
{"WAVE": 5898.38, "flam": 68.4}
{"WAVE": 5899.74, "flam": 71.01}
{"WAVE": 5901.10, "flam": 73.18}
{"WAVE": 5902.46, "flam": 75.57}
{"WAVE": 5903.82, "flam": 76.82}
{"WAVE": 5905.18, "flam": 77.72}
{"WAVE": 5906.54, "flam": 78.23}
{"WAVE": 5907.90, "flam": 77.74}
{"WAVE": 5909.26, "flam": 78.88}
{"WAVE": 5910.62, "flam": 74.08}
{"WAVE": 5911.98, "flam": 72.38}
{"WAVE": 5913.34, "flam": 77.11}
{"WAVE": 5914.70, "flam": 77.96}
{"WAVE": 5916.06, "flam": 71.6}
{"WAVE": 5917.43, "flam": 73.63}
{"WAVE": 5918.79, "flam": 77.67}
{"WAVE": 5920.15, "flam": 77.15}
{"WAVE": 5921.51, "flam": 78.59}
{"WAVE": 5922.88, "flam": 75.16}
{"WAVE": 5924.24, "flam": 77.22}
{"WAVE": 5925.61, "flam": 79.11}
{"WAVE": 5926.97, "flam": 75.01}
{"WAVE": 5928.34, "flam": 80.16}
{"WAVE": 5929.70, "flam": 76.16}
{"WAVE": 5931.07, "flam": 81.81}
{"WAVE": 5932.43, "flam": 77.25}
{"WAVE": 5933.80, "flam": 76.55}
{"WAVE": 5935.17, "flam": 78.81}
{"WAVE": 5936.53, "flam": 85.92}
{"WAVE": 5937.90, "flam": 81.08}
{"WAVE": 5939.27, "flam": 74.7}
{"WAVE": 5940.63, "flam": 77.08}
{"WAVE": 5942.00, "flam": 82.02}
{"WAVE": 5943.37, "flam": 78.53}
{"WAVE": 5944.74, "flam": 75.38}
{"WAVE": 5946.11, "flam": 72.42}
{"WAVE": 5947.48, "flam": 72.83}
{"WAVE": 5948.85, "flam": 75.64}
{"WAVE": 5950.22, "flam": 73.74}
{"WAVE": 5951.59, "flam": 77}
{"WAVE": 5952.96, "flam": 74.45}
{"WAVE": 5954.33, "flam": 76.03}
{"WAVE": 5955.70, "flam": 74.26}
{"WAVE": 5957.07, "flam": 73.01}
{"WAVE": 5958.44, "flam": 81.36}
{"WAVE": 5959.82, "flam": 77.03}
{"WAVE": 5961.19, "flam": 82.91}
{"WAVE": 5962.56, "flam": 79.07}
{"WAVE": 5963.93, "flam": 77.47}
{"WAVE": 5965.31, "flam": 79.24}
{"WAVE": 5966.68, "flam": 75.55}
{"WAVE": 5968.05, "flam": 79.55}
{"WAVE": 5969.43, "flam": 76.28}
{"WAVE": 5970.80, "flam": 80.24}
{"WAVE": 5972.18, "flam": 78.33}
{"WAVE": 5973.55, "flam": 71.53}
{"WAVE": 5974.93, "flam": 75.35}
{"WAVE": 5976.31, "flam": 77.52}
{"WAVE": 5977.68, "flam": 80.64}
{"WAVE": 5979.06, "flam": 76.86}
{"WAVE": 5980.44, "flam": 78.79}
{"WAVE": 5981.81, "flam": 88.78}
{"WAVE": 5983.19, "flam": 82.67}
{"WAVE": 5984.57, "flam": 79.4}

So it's 77.5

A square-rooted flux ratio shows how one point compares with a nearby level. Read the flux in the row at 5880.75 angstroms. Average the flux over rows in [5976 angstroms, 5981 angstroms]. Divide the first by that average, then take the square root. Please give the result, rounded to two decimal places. 0.99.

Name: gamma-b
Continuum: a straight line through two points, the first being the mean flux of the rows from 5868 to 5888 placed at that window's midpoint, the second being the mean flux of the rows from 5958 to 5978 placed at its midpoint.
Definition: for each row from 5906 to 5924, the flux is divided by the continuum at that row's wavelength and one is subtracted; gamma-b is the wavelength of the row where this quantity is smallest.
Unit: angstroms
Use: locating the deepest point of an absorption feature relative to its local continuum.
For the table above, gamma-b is 5916.06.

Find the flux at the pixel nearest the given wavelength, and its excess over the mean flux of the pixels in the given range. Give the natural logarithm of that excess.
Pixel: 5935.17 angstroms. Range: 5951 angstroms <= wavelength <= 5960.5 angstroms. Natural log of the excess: 1.0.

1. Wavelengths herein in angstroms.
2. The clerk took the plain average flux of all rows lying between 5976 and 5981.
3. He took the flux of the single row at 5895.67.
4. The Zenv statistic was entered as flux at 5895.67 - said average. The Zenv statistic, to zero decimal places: -19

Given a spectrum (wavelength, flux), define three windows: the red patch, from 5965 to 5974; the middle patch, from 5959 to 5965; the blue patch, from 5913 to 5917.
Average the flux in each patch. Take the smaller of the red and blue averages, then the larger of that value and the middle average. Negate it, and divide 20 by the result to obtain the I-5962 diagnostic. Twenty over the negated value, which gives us -0.253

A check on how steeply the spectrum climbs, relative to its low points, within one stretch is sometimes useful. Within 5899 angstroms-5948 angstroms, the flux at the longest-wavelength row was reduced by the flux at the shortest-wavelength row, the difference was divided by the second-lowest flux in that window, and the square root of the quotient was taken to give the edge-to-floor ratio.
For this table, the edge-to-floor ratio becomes 0.16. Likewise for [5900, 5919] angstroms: 0.25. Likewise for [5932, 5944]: 0.13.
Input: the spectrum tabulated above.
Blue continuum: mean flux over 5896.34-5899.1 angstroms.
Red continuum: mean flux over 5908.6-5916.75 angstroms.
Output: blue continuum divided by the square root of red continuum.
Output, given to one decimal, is 7.6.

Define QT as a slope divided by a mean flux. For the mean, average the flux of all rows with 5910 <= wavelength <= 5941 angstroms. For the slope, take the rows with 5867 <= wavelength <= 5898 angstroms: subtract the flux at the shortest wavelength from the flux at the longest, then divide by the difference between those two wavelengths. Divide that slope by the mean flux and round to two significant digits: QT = -0.0074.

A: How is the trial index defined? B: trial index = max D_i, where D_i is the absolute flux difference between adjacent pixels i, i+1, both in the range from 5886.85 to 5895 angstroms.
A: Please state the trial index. 4.5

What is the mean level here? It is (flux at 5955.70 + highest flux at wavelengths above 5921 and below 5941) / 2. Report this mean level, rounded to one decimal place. 80.1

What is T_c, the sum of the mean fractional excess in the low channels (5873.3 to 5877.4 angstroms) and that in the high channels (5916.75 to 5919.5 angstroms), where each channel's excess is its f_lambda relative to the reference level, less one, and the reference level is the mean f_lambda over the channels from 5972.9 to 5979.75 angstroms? -0.01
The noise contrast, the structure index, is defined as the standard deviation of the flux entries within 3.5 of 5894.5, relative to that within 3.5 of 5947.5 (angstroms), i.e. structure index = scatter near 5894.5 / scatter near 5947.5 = 1.5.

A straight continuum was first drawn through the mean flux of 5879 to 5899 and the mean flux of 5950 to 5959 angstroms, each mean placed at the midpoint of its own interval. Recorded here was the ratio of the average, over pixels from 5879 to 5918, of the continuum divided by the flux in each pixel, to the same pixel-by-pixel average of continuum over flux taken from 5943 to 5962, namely 0.97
